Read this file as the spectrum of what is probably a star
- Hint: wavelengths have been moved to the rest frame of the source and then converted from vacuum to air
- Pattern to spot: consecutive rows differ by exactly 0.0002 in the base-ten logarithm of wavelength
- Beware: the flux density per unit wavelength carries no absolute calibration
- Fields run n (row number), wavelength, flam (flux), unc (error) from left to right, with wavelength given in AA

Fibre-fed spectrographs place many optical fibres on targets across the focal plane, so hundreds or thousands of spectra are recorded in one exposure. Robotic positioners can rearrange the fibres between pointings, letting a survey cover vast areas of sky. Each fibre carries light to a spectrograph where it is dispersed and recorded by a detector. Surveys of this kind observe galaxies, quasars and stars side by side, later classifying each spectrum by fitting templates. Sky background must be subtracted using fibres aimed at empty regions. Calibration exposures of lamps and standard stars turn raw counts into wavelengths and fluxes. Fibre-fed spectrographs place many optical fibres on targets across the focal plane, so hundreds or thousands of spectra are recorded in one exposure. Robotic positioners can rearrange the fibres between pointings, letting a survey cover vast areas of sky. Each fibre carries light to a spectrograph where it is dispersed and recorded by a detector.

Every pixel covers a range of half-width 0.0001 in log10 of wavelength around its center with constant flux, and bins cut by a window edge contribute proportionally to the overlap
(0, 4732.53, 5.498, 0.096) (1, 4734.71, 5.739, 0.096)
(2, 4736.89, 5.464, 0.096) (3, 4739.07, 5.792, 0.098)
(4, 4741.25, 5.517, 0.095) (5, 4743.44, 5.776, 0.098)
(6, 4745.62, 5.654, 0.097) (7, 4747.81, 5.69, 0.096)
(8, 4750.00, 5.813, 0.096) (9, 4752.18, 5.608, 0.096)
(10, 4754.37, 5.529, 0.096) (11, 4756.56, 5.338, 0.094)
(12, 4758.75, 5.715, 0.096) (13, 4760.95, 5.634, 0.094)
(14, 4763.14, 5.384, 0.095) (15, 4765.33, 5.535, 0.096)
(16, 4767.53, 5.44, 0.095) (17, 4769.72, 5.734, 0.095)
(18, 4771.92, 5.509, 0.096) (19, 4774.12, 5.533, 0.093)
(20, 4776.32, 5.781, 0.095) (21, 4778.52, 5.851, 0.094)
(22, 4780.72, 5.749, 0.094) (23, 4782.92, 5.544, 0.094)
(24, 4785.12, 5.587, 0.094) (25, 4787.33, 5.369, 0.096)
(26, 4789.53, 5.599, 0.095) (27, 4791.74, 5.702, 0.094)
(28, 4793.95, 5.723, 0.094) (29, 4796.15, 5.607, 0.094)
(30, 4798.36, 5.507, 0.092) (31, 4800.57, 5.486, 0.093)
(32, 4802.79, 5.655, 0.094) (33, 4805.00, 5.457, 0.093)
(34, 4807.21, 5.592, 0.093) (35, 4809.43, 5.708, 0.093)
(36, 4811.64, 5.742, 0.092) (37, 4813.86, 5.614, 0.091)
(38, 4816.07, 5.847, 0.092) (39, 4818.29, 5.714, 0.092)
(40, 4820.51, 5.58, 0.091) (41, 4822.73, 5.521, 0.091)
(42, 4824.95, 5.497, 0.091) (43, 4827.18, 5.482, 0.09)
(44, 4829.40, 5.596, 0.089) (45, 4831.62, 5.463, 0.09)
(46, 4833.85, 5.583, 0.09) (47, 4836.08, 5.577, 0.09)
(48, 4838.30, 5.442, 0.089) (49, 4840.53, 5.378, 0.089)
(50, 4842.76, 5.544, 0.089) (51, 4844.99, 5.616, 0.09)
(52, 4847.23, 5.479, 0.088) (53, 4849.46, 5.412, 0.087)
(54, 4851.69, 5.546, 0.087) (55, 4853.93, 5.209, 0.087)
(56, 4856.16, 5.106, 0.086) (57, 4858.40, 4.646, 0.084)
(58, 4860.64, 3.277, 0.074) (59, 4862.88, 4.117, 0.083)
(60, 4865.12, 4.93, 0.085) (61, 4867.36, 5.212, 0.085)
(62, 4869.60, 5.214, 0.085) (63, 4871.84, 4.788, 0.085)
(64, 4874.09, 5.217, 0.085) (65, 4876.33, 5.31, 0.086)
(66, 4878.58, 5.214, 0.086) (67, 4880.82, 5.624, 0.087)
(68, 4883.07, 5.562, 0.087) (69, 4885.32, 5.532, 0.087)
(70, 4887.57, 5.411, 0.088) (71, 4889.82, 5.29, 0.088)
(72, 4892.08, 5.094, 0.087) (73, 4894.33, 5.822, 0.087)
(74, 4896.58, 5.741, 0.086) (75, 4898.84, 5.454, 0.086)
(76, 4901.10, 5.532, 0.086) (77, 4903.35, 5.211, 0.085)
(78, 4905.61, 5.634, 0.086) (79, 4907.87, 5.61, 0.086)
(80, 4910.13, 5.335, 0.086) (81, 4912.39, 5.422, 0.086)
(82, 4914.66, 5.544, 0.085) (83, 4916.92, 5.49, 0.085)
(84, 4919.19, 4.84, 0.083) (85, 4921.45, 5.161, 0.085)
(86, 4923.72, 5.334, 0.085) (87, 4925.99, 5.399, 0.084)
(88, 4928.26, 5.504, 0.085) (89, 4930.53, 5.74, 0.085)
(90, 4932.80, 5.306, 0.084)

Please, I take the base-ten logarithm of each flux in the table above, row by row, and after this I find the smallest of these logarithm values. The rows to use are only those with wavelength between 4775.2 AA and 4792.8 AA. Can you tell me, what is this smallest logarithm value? 0.730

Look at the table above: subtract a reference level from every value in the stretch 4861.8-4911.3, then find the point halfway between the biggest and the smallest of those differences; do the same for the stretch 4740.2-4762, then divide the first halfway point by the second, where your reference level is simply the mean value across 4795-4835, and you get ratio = 38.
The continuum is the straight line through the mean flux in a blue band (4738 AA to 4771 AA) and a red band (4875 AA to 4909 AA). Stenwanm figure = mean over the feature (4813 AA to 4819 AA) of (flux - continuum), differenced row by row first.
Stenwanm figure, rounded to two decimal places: 0.18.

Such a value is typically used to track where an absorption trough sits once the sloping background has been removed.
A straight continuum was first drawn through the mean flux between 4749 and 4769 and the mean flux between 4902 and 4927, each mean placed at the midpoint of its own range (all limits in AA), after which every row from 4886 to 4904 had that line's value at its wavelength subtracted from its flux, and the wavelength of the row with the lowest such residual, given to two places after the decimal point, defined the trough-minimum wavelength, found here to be 4892.08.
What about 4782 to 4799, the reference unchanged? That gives 4787.33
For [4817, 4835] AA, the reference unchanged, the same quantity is 4831.62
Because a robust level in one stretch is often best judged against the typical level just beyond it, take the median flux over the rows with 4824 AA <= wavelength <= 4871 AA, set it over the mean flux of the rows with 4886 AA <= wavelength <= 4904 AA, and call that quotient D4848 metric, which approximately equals 1.00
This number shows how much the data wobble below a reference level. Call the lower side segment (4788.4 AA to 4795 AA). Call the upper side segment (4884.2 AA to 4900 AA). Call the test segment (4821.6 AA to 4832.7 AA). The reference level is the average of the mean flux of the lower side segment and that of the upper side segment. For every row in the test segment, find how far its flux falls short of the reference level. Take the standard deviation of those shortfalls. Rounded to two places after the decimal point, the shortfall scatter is 0.05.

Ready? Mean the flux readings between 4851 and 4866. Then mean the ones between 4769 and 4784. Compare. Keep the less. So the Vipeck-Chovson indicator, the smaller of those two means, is 4.7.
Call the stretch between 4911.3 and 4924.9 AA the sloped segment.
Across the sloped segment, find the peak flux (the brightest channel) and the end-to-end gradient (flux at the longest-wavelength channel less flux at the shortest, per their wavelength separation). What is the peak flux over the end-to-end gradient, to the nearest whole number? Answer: -714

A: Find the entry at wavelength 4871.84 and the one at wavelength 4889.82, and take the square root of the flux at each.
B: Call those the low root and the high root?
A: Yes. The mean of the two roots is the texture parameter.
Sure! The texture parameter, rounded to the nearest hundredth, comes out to 2.24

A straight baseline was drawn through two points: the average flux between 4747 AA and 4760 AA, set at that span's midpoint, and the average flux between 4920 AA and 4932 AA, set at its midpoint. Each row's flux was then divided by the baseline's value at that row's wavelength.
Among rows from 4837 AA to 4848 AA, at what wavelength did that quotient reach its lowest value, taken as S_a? 4840.53 AA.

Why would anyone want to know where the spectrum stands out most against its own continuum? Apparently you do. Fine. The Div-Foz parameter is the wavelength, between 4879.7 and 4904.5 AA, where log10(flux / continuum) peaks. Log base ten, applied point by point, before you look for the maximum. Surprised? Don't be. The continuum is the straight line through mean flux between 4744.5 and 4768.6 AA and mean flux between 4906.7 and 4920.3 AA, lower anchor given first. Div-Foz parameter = 4894.33 AA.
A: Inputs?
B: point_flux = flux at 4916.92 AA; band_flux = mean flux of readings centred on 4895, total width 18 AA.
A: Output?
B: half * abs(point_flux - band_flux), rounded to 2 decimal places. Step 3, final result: 0.02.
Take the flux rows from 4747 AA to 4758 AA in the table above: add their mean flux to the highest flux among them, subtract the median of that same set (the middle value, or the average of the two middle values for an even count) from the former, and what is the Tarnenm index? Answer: 5.80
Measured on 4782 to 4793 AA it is 5.68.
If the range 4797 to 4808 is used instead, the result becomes 5.69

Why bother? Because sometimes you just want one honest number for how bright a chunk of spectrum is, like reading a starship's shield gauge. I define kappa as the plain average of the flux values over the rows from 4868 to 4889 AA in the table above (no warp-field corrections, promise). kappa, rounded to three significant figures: 5.32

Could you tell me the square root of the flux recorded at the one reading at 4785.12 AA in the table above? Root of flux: 2.36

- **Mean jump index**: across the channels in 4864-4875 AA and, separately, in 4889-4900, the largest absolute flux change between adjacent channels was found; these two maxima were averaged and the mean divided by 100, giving 0.0058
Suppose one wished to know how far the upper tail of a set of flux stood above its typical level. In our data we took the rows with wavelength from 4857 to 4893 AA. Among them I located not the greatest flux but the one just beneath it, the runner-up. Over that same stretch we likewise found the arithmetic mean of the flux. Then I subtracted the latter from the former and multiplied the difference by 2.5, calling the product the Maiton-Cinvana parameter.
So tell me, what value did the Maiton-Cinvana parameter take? 1.34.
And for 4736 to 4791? 0.52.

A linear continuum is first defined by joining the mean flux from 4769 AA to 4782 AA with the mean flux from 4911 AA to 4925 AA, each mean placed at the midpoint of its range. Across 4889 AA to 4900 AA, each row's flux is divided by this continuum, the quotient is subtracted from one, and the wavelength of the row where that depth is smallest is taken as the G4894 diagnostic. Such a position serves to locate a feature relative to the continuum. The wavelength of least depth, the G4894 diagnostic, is 4894.33 AA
